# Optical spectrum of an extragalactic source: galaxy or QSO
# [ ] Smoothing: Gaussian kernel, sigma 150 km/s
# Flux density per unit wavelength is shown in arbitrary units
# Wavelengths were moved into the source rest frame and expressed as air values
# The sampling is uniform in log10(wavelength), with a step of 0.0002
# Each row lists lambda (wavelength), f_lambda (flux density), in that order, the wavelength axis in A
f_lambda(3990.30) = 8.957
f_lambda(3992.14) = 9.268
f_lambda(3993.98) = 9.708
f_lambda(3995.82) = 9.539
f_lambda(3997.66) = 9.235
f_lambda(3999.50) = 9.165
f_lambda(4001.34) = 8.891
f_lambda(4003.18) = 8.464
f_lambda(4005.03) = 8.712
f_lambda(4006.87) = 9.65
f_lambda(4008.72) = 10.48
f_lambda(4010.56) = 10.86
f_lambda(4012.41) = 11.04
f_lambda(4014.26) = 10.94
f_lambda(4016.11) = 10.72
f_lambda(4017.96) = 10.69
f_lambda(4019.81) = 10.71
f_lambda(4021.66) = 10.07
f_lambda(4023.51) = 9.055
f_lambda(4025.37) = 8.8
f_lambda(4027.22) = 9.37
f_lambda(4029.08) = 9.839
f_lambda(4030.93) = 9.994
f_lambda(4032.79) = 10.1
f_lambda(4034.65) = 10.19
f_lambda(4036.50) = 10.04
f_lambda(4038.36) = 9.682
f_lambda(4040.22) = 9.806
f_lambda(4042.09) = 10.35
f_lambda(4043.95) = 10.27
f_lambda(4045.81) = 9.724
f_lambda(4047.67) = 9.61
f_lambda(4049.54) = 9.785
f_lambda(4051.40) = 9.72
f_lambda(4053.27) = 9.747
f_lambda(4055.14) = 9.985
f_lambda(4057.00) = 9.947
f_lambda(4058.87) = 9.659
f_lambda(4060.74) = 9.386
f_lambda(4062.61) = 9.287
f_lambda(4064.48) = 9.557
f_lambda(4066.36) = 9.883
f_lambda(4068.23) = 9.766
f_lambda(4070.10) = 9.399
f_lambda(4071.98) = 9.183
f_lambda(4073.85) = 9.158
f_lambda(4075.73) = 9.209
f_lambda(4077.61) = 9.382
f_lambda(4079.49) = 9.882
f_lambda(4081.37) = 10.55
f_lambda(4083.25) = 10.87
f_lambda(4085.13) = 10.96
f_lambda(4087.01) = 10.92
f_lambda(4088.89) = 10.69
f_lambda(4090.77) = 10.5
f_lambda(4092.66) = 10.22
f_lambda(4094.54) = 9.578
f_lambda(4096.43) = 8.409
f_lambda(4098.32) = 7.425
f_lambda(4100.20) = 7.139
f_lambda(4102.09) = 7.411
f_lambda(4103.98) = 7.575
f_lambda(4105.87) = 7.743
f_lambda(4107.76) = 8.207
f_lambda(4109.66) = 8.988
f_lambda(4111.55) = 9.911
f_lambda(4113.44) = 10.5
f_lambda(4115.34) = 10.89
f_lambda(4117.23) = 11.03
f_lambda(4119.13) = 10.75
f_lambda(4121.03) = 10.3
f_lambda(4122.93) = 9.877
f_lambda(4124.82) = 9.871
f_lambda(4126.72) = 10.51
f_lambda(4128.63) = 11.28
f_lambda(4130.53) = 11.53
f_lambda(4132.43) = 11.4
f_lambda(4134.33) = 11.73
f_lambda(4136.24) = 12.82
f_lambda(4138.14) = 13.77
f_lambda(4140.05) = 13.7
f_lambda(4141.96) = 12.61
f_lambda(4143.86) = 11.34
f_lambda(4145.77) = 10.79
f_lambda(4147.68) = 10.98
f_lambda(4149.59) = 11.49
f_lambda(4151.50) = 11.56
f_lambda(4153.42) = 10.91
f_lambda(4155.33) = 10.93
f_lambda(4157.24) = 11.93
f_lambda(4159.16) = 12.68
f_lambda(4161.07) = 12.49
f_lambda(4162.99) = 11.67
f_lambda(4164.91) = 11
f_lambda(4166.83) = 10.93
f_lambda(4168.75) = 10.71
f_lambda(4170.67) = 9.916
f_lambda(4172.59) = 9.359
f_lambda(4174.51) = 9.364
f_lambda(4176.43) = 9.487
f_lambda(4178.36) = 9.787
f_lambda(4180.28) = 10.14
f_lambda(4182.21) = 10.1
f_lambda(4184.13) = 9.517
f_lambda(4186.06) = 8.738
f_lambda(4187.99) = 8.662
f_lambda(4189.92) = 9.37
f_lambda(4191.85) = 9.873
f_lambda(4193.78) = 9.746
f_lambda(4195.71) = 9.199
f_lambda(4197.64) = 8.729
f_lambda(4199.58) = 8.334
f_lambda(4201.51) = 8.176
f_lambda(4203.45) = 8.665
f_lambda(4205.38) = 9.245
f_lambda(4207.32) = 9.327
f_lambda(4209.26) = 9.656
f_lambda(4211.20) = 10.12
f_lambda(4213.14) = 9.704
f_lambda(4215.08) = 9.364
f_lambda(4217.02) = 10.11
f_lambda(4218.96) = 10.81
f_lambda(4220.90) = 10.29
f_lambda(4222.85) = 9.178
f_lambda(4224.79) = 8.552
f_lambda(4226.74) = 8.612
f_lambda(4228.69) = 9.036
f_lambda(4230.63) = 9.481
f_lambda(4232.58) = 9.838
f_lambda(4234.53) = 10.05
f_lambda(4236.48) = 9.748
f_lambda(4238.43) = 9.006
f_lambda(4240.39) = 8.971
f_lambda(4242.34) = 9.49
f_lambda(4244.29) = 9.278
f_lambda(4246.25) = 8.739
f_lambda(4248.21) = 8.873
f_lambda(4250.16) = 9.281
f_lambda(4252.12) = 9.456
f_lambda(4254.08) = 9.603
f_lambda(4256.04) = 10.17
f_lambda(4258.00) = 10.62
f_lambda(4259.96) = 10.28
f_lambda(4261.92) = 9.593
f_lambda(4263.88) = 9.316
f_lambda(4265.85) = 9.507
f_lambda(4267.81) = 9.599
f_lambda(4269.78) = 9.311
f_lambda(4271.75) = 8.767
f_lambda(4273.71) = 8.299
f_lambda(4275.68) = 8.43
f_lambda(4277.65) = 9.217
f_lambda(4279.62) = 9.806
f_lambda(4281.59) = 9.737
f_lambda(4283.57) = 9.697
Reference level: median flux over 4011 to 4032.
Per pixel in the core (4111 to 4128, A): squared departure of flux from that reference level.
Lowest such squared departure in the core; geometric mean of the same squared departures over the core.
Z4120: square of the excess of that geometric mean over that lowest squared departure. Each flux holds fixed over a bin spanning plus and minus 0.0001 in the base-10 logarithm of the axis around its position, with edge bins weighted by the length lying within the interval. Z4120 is 0.01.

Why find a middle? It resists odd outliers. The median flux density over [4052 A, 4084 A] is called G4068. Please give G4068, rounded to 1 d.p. 9.7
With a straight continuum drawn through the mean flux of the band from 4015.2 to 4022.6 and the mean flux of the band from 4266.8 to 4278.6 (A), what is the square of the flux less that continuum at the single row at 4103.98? 5.9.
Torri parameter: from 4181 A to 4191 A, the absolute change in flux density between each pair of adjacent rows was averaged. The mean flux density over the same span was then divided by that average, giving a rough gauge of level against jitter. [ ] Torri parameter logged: 17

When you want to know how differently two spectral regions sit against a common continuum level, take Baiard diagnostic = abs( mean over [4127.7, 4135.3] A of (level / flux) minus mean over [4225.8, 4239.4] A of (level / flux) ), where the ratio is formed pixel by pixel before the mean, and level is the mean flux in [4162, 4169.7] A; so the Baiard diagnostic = 0.22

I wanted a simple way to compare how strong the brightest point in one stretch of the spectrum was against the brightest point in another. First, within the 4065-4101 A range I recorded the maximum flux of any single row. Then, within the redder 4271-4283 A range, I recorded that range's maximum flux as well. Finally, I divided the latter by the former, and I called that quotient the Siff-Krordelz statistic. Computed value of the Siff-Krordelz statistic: 0.89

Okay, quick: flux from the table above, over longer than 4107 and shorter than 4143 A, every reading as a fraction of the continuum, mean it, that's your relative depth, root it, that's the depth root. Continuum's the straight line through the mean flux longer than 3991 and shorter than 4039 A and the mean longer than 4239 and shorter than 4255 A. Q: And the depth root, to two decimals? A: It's 1.08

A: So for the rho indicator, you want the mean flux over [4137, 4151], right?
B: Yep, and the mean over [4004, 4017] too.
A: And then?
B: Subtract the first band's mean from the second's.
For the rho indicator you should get -1.8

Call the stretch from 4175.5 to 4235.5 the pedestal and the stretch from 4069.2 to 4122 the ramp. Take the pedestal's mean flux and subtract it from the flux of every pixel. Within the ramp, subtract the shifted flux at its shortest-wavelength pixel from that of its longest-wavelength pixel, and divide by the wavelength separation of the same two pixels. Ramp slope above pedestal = 0.02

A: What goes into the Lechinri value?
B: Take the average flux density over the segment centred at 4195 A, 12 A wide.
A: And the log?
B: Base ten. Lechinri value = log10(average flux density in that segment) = 0.96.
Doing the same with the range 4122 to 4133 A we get 1.03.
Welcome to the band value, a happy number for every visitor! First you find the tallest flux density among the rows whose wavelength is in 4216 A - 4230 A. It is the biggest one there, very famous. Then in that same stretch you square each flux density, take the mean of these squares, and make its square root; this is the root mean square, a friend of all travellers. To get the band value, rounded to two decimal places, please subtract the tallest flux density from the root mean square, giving -1.26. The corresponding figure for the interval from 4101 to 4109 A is -0.47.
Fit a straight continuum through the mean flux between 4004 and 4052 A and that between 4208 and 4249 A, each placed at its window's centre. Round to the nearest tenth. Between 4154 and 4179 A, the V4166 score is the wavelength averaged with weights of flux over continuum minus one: 4161.1 A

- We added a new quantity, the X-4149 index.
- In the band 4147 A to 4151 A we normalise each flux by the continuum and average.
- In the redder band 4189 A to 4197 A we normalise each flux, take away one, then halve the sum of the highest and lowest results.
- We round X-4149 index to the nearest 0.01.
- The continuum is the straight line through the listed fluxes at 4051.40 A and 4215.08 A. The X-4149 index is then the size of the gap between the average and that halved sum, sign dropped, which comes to 1.17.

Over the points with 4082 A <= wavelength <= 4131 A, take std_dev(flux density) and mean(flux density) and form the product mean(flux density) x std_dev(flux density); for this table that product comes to 13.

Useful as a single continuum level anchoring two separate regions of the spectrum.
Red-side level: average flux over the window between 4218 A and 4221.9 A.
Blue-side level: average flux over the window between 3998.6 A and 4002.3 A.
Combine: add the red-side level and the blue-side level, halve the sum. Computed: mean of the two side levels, 9.8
